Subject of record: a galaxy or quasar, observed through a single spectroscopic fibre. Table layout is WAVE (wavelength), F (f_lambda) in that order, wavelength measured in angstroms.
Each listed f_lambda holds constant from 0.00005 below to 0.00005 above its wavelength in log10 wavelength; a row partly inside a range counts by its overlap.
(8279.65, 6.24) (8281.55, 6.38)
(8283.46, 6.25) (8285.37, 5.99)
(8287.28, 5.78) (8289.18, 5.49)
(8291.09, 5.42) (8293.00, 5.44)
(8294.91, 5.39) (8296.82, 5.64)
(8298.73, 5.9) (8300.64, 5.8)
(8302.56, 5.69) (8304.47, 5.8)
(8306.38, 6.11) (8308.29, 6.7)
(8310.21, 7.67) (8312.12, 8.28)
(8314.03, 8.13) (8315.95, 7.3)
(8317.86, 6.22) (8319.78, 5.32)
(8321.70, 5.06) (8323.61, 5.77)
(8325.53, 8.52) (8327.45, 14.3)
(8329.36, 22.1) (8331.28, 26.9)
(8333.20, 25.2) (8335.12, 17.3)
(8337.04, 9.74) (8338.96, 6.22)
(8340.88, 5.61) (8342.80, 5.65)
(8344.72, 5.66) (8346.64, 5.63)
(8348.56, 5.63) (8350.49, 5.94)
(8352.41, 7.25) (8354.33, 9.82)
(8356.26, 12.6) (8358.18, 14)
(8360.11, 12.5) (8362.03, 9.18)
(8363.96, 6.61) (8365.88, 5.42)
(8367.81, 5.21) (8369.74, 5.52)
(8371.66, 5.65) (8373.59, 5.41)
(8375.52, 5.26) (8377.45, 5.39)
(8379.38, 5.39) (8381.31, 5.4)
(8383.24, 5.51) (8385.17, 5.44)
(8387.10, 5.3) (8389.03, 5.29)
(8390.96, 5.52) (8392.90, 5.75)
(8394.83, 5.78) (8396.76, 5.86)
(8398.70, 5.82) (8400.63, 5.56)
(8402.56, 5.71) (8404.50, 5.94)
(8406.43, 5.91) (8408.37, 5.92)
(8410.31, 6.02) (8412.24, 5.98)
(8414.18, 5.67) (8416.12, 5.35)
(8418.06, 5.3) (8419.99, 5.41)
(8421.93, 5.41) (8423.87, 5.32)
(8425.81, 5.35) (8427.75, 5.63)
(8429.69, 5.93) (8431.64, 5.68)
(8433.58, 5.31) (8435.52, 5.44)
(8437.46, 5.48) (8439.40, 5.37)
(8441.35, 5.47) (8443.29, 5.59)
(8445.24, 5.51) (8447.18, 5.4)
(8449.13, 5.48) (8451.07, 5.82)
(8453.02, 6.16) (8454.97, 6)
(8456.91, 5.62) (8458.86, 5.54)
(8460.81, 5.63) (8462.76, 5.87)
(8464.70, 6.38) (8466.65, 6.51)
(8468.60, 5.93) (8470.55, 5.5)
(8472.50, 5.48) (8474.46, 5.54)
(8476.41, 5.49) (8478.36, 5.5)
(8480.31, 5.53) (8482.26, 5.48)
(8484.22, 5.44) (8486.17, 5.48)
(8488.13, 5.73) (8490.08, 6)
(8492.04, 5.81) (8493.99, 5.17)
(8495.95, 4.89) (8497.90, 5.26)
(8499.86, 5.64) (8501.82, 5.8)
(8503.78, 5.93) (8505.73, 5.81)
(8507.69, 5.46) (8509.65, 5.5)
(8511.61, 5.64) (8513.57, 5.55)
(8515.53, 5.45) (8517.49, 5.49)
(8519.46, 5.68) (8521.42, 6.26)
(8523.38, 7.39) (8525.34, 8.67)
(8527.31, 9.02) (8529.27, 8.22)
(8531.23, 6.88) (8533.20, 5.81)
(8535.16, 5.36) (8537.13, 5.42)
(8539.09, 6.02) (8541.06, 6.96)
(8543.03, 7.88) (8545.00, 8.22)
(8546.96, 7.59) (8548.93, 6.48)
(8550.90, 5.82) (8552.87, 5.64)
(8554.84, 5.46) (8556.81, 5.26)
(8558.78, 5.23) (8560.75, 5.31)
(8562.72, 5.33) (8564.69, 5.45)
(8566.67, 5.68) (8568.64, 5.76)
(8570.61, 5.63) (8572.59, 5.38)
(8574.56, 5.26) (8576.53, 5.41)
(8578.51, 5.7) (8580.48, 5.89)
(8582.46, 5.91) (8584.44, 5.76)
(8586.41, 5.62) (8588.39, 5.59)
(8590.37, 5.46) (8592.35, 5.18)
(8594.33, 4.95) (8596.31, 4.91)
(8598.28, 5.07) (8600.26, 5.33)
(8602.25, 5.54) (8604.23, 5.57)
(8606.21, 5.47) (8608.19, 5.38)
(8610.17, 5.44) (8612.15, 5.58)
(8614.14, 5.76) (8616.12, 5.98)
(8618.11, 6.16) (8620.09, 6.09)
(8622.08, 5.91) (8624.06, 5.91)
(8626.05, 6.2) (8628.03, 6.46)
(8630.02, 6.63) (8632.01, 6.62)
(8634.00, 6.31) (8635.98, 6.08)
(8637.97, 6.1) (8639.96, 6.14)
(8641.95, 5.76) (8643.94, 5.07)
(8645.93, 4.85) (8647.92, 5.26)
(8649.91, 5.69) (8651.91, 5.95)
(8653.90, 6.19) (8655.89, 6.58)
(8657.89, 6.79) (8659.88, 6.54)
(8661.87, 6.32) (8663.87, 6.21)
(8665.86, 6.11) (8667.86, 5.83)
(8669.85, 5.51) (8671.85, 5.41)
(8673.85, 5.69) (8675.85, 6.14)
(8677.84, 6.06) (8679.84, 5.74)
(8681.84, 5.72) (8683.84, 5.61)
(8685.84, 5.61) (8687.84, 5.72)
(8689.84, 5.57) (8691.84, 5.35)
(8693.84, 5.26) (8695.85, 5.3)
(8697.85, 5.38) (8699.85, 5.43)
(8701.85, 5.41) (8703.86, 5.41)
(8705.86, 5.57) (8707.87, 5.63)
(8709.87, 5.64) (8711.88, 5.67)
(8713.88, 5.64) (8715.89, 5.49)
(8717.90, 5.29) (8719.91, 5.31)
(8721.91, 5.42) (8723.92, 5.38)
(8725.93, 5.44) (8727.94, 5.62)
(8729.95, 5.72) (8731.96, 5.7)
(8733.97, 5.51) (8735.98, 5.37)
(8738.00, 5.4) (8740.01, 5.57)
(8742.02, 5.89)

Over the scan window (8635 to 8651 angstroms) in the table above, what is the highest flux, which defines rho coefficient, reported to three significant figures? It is 6.14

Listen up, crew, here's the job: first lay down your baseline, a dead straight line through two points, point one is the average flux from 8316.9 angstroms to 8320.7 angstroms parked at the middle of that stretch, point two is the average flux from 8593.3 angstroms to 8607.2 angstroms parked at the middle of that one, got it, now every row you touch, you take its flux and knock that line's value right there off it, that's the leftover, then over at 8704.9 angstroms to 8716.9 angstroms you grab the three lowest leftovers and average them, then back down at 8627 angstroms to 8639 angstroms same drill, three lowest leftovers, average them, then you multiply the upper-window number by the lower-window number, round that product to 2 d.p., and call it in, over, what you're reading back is 0.48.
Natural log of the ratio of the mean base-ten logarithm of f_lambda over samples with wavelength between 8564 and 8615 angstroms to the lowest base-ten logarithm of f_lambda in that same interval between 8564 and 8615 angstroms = 0.07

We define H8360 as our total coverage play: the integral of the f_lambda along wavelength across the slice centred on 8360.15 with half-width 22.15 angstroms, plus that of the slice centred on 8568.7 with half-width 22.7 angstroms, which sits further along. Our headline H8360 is 568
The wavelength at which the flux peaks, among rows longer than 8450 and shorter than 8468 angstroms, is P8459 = 8466.65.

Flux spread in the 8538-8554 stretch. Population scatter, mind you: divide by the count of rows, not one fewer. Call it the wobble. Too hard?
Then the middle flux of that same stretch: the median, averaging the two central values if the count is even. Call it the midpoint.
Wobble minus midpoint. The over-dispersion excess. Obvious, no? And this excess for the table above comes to -5.80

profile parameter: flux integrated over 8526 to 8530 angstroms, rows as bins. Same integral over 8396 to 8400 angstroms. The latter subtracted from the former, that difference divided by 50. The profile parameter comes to 0.23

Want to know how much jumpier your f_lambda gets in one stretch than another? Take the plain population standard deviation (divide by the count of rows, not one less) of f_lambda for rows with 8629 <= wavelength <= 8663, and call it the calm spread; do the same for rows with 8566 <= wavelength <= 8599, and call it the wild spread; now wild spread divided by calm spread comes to 1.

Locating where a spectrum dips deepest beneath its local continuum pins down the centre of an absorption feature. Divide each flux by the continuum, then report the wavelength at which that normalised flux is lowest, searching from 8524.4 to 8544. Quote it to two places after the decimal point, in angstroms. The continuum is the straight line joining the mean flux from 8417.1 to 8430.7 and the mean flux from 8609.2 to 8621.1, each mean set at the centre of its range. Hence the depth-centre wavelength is 8535.16 angstroms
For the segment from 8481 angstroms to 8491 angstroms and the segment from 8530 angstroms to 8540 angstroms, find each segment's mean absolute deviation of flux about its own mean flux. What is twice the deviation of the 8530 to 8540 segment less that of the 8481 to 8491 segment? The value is 0.69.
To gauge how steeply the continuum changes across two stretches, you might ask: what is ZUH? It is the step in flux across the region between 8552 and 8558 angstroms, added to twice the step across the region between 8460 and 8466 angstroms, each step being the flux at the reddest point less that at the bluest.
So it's 1.1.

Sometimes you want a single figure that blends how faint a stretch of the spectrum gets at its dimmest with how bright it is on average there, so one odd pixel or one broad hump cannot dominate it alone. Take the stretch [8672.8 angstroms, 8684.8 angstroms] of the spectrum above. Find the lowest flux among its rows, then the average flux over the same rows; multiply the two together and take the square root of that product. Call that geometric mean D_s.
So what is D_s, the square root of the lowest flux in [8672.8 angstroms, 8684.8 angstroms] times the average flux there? 5.72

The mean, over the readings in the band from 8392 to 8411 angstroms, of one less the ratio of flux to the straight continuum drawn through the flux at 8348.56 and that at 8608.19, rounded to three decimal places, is -0.044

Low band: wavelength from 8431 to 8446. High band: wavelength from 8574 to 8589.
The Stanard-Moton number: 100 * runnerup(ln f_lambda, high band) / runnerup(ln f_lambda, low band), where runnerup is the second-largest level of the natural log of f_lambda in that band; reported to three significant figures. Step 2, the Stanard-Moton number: 103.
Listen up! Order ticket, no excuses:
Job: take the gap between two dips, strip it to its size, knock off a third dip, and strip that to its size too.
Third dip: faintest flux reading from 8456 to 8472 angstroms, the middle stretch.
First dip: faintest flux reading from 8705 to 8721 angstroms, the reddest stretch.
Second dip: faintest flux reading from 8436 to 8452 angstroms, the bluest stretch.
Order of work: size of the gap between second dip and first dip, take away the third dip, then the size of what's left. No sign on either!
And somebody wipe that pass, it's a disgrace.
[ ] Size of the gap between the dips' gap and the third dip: 5.42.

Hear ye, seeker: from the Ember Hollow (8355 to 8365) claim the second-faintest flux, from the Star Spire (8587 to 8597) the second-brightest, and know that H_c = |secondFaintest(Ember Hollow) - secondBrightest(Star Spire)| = 3.7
